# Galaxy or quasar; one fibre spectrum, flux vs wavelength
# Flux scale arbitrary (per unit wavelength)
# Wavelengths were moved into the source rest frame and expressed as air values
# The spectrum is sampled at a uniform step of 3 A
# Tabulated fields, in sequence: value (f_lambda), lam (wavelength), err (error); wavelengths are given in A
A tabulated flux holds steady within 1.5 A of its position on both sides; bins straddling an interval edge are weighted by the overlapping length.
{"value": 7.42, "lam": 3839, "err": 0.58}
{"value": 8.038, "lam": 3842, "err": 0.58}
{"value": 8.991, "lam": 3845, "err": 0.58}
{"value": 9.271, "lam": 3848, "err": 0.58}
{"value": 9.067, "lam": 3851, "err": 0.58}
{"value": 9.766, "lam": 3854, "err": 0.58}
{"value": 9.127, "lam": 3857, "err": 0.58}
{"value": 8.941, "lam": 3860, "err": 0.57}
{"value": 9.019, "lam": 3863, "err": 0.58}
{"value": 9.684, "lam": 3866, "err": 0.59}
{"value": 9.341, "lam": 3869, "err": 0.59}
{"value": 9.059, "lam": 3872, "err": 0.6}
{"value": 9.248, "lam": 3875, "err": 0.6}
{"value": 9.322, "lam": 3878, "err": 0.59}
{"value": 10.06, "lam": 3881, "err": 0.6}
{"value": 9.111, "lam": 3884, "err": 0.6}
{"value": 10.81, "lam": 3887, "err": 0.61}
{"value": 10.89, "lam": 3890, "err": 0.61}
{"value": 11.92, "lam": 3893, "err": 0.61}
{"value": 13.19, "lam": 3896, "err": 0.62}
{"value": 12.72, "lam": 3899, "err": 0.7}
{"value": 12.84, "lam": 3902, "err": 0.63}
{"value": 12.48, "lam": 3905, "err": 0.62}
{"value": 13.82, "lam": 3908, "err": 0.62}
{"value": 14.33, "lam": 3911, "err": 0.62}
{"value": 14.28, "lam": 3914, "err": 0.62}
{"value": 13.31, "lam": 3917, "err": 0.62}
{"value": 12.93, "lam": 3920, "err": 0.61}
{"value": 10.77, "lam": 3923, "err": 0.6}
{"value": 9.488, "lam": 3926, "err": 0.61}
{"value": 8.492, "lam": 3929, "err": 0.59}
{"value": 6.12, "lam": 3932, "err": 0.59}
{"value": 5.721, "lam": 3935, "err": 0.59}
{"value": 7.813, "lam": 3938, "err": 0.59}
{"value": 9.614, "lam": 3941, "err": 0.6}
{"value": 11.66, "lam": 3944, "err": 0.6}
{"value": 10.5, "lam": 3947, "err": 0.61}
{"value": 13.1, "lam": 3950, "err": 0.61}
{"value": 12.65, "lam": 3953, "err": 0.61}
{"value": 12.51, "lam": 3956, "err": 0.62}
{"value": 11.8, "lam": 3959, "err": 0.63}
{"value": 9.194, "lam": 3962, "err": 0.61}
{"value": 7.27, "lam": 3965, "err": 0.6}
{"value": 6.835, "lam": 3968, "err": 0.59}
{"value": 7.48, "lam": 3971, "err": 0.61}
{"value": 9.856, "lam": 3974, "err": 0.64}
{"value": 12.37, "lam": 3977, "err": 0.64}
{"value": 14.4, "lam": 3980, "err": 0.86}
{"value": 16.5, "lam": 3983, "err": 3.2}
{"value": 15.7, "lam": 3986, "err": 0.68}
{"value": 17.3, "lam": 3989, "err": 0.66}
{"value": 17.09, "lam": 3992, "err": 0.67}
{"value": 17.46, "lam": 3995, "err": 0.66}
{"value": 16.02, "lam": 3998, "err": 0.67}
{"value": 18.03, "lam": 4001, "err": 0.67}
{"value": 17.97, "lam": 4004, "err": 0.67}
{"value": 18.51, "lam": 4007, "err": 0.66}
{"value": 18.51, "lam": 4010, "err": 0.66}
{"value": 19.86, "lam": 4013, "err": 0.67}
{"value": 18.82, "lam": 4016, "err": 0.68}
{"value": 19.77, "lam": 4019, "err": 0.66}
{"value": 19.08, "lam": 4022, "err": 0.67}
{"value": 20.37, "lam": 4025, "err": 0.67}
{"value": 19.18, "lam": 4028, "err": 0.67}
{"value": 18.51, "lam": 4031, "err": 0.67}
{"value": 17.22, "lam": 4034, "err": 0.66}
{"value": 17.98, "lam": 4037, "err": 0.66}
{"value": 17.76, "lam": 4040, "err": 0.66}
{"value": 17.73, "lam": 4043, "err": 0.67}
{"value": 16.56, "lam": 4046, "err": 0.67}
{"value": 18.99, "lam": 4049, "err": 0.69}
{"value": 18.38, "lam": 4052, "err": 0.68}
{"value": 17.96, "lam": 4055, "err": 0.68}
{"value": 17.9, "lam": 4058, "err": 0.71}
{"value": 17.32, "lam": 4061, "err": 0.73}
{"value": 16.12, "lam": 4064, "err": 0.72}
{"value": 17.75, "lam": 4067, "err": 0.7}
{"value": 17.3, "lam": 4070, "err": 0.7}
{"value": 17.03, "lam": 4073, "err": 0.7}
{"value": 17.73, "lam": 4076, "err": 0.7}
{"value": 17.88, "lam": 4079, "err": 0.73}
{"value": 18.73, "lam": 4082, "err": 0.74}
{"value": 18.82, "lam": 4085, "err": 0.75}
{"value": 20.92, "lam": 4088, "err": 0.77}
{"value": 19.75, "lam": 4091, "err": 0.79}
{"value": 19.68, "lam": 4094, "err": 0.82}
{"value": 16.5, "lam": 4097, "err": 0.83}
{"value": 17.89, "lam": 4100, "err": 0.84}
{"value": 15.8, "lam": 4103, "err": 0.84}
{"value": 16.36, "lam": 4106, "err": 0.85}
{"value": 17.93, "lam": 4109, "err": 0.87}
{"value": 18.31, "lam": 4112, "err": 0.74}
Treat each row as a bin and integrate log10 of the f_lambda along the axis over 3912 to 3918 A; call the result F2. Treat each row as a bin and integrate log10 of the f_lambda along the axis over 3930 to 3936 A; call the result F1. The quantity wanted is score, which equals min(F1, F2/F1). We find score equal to 1.45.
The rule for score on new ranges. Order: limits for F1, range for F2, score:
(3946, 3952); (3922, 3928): 0.93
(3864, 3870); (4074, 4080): 1.28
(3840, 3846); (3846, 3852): 1.04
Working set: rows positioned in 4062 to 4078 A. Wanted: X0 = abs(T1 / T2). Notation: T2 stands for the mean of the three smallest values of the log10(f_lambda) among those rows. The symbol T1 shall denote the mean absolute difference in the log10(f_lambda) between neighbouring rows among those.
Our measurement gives 0.0158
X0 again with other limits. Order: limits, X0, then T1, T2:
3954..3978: 0.0867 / 0.074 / 0.86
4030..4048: 0.0139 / 0.017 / 1.23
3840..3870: 0.0228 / 0.021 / 0.94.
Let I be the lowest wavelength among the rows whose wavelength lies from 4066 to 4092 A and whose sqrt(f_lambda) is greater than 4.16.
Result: 4067 A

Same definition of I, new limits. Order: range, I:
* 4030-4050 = 4031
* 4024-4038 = 4025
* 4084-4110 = 4085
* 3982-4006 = 3995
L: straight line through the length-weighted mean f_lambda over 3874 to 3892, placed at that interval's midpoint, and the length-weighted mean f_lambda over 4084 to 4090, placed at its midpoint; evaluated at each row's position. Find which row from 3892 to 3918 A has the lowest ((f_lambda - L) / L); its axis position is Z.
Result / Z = 3905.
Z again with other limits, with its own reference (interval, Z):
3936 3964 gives 3938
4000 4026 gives 4004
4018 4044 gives 4034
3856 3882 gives 3878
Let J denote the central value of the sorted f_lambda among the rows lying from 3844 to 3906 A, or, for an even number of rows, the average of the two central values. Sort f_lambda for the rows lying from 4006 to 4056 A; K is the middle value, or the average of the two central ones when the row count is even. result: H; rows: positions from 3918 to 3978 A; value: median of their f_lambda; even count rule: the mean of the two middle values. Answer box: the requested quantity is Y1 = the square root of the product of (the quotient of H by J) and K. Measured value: 4.39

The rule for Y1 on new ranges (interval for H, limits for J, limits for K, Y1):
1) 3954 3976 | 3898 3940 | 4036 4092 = 3.61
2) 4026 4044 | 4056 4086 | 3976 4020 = 4.19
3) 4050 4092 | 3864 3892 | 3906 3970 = 4.54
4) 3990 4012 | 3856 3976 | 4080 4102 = 5.83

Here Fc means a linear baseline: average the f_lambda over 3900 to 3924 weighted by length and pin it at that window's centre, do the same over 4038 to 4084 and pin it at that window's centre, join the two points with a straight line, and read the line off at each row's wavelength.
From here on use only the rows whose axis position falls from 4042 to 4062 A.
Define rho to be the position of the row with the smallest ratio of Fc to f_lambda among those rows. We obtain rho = 4049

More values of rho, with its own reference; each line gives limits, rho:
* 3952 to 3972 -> 3953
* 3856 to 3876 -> 3866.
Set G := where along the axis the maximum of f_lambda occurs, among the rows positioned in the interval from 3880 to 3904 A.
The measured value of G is 3896 A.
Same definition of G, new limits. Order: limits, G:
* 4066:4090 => 4088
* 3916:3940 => 3917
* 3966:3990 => 3989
